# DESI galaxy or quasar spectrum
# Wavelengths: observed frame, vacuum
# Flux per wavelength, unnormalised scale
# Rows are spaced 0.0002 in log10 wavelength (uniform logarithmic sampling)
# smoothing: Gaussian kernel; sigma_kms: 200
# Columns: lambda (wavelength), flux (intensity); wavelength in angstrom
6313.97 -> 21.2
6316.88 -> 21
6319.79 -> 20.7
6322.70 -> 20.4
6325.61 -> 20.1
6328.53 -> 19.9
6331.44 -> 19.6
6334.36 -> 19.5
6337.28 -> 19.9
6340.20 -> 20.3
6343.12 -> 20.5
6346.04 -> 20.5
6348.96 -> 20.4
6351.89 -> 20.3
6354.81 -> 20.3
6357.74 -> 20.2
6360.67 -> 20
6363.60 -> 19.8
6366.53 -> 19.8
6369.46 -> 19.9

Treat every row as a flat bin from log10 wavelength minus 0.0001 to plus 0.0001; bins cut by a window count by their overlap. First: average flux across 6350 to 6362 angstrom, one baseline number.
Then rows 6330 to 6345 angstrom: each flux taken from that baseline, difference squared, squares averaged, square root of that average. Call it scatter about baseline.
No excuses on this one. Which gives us 0.46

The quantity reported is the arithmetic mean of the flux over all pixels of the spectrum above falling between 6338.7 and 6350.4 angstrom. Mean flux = 20.4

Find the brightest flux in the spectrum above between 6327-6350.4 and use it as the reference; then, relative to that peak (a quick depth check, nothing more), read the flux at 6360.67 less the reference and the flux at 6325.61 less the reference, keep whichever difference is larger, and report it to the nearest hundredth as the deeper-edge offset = -0.40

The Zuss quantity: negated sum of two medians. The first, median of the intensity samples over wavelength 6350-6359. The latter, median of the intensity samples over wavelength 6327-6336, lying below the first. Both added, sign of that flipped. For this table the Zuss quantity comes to -39.9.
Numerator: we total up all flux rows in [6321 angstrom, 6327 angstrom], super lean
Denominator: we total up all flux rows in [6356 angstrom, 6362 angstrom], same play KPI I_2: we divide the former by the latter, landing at 1.01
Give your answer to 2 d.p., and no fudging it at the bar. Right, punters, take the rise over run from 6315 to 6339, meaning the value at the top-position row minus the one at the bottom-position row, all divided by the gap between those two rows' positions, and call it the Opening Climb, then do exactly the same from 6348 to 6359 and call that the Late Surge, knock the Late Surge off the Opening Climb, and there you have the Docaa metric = -0.03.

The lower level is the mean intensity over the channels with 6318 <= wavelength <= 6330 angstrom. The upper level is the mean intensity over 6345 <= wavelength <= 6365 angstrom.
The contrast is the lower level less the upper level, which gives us 0.1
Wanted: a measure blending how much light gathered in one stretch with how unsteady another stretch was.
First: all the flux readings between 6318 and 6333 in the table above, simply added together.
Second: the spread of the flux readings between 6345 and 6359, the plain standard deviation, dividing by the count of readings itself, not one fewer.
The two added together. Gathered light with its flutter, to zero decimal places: 101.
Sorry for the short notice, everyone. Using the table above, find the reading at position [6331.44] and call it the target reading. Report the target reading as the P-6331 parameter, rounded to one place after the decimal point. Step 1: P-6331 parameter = 19.6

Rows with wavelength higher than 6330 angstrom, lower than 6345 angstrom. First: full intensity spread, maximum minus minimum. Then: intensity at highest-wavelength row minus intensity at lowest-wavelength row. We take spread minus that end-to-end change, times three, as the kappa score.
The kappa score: 0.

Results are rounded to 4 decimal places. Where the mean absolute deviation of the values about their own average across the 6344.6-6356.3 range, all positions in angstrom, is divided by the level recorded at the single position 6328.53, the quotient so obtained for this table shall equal 0.0038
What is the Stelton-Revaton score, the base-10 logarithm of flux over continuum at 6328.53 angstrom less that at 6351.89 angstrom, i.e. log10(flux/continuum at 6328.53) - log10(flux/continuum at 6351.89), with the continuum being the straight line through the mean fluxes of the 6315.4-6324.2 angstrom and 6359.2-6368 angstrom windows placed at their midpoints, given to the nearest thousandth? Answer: -0.018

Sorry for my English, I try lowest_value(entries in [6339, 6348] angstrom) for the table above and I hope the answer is 20.3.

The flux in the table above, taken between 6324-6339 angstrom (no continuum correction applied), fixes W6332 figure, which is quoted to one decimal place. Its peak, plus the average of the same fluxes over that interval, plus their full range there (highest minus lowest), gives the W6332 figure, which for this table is 40.5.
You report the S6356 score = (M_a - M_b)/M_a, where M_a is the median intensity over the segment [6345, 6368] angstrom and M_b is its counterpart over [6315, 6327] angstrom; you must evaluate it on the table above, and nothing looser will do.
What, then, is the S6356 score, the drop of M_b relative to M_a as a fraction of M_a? -0.01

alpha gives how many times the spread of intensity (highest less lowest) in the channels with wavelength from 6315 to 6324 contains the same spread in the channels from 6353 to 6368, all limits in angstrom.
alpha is 1.2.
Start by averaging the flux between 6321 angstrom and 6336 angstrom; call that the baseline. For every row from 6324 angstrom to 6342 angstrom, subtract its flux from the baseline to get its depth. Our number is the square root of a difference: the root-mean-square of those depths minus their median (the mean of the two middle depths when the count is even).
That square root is 0.52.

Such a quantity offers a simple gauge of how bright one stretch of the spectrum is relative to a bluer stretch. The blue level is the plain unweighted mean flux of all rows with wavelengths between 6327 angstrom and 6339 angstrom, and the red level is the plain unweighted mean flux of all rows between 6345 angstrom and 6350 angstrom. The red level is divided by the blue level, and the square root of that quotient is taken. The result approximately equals 1.02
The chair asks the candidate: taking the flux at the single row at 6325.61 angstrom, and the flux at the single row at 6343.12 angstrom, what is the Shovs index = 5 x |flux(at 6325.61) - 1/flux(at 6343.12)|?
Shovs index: 100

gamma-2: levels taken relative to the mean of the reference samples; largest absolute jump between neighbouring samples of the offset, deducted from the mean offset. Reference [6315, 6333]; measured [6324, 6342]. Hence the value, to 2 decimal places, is -0.80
